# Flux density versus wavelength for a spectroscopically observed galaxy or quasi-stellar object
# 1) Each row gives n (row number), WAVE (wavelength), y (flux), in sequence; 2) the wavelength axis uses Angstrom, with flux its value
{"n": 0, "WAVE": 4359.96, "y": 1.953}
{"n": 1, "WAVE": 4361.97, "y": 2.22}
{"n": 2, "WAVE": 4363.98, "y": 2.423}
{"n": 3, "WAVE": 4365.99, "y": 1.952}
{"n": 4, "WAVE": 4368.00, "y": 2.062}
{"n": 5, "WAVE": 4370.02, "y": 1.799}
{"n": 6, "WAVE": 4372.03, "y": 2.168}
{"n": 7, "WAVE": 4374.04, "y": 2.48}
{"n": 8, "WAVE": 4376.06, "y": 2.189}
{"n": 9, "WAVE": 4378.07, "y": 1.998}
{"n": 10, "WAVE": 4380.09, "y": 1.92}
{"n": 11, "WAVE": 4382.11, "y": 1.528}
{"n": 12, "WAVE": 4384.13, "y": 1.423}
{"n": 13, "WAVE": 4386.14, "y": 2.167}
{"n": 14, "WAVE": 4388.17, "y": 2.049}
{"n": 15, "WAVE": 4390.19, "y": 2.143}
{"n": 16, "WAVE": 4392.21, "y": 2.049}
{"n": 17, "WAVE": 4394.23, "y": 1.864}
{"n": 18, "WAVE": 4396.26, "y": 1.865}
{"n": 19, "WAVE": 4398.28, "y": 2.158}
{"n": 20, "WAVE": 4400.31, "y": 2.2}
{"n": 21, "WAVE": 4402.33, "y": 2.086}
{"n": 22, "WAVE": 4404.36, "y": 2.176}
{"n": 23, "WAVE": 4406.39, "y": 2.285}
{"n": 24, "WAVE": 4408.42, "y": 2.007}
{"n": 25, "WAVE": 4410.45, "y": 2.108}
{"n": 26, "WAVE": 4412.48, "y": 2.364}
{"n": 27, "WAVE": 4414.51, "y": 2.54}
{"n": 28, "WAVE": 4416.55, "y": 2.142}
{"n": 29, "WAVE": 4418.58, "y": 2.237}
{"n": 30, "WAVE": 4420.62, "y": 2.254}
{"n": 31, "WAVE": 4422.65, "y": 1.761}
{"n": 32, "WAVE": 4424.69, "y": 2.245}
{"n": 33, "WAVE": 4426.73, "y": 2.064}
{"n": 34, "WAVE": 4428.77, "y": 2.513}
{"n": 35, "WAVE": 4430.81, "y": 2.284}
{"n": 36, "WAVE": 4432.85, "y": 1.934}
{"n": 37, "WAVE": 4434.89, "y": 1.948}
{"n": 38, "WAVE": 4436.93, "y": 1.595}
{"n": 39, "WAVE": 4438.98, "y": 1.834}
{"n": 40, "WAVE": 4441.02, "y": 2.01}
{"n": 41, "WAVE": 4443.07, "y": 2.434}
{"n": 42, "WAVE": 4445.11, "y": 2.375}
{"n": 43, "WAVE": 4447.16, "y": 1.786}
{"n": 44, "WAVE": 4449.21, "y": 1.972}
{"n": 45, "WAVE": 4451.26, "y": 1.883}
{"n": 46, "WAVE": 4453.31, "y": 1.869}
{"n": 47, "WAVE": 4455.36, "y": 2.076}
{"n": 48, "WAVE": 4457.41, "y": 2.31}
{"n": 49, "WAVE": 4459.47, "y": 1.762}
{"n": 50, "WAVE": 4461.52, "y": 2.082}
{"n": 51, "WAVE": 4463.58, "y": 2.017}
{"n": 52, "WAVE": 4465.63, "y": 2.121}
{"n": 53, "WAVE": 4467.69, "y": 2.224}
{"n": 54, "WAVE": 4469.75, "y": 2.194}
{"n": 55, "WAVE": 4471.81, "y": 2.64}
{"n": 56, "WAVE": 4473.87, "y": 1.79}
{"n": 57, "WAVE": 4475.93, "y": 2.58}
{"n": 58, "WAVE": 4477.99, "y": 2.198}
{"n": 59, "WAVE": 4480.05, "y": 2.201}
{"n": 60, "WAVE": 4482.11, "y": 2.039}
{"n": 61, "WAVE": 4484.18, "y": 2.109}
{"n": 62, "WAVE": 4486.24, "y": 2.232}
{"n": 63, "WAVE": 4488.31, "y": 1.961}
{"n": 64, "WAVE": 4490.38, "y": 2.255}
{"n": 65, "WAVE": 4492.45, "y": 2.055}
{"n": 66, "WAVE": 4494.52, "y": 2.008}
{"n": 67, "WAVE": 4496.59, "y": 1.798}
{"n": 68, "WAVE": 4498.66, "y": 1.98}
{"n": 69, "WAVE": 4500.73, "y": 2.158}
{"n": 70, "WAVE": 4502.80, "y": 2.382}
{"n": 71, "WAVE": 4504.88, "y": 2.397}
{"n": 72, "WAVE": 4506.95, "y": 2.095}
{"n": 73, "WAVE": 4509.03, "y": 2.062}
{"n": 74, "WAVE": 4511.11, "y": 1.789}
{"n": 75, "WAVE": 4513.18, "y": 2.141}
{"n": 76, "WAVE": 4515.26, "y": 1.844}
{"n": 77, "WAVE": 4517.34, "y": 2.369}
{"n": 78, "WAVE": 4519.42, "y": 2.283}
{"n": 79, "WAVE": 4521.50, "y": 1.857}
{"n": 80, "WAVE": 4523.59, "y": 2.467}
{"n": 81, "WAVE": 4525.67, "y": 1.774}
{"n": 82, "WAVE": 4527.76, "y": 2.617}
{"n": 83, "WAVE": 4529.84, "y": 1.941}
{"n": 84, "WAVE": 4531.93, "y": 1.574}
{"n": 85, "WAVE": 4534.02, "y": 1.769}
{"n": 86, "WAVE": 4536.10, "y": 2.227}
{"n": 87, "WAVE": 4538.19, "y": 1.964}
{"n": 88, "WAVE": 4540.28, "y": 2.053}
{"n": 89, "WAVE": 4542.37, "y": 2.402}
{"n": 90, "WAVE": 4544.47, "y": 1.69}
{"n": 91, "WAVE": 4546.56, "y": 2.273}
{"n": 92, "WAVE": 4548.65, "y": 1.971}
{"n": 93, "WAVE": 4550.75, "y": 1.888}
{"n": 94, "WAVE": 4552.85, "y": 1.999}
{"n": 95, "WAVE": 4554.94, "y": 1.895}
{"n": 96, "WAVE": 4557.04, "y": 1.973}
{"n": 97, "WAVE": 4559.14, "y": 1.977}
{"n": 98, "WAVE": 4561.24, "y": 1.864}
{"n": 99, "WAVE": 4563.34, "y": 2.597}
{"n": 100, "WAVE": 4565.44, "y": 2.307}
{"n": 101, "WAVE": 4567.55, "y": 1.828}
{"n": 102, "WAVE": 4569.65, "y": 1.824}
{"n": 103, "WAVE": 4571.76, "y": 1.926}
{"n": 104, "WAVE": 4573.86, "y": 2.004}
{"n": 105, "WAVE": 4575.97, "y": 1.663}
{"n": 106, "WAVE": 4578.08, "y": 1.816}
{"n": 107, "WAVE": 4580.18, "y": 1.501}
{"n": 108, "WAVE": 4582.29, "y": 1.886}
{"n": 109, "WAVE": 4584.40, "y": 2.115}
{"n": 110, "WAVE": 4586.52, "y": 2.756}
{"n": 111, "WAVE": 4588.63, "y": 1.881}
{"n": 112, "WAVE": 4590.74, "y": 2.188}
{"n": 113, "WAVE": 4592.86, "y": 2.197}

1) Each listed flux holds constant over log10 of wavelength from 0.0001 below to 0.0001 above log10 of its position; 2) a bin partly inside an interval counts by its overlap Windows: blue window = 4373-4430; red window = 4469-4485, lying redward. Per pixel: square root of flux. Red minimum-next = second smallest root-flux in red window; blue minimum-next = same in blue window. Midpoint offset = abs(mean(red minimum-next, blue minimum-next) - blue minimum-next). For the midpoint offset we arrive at 0.10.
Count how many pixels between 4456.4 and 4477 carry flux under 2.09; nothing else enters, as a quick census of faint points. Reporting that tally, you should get 4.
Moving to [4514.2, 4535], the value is 6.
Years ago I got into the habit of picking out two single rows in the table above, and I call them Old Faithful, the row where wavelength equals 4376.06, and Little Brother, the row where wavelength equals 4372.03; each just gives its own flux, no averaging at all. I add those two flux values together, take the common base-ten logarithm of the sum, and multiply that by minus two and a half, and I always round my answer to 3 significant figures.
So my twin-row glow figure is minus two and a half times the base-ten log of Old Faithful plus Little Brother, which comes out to -1.60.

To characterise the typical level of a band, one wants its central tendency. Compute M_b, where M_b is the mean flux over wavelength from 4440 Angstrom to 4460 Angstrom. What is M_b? 2.05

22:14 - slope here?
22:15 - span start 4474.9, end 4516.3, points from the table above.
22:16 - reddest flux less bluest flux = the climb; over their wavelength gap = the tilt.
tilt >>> -0.019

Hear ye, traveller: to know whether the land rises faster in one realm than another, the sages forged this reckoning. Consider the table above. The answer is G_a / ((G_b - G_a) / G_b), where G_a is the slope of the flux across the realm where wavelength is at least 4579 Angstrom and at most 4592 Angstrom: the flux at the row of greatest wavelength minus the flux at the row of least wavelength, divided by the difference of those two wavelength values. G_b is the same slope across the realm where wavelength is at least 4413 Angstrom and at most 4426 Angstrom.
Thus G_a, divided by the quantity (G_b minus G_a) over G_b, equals 0.0200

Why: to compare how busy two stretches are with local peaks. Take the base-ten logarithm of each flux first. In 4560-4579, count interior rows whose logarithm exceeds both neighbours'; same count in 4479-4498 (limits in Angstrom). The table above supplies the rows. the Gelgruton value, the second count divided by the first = 1.0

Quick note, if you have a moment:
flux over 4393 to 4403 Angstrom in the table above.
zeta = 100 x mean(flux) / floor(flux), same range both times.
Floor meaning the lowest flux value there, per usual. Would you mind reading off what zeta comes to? 109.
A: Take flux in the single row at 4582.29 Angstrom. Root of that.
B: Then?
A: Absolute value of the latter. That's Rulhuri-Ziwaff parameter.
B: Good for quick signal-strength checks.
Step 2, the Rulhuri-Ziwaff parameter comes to 1.37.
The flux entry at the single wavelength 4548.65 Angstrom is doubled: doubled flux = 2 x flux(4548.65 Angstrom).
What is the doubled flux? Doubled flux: 3.9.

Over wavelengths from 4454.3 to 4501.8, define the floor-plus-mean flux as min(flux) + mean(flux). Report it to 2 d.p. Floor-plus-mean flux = 3.88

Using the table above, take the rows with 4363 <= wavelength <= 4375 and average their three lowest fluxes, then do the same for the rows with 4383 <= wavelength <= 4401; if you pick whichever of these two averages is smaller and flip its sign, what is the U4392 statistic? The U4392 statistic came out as -1.72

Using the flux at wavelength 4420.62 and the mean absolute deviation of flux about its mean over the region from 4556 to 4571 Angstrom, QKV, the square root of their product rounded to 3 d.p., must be 0.717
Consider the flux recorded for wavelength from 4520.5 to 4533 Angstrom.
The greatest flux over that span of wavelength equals 2.617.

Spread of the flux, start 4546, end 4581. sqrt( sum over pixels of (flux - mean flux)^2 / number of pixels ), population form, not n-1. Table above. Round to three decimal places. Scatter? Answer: 0.243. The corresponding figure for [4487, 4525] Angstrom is 0.210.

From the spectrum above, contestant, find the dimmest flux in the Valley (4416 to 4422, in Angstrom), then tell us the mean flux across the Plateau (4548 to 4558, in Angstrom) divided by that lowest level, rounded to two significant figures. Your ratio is 0.91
